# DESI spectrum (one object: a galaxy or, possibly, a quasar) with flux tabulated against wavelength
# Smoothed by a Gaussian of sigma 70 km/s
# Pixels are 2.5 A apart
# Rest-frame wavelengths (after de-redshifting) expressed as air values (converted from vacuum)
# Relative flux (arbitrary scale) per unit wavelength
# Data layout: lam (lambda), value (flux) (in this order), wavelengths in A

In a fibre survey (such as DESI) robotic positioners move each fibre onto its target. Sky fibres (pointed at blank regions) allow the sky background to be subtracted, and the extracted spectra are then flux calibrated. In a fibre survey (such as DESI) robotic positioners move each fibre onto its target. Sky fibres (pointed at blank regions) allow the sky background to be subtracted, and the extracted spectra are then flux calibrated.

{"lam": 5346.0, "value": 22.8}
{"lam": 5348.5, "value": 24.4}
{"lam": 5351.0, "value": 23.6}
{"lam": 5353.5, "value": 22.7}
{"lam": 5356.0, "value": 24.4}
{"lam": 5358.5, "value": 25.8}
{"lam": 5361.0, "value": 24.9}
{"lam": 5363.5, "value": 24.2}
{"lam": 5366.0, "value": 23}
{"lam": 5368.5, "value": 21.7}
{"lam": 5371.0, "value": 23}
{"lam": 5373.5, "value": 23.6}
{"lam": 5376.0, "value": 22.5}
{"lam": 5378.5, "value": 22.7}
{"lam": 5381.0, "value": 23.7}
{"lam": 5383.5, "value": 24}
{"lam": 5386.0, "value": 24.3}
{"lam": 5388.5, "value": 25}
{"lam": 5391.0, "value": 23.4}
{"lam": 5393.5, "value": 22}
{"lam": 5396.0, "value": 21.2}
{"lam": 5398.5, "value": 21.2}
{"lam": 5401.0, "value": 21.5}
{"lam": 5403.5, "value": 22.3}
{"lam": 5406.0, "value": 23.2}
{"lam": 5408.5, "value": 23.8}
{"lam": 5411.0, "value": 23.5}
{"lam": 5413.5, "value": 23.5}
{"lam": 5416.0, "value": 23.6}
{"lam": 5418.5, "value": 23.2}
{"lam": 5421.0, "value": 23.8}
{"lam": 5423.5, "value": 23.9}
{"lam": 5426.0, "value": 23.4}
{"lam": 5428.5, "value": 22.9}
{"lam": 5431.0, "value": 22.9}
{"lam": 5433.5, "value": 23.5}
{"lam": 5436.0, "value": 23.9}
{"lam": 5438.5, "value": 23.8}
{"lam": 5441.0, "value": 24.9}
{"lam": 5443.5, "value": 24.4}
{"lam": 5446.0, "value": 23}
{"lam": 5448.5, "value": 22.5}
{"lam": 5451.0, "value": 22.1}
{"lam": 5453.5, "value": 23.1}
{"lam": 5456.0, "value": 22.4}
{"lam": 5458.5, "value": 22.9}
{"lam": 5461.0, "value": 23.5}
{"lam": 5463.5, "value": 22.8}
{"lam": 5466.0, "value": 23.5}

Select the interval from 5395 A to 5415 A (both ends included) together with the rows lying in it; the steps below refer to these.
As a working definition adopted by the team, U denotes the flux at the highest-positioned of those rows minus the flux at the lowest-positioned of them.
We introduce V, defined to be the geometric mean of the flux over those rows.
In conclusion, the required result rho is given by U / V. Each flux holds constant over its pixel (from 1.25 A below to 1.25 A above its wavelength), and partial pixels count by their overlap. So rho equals 0.10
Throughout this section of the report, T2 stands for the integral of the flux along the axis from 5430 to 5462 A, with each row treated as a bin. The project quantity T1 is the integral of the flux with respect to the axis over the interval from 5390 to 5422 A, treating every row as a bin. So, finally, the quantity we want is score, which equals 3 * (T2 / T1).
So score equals 3.07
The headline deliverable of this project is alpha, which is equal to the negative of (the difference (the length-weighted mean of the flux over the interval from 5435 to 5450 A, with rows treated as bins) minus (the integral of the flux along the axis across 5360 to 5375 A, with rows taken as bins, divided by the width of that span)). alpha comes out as -0.36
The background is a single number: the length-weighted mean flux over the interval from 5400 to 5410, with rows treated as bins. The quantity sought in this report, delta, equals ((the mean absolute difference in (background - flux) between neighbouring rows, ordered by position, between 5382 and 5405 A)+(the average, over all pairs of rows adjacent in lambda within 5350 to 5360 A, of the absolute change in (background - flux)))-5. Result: -2.93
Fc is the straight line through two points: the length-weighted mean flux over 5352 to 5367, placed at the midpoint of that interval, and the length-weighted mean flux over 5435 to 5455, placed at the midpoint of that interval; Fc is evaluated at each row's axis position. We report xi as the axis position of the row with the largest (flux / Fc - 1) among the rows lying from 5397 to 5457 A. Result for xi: 5441.0 A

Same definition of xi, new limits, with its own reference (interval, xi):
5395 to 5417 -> 5408.5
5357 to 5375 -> 5358.5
